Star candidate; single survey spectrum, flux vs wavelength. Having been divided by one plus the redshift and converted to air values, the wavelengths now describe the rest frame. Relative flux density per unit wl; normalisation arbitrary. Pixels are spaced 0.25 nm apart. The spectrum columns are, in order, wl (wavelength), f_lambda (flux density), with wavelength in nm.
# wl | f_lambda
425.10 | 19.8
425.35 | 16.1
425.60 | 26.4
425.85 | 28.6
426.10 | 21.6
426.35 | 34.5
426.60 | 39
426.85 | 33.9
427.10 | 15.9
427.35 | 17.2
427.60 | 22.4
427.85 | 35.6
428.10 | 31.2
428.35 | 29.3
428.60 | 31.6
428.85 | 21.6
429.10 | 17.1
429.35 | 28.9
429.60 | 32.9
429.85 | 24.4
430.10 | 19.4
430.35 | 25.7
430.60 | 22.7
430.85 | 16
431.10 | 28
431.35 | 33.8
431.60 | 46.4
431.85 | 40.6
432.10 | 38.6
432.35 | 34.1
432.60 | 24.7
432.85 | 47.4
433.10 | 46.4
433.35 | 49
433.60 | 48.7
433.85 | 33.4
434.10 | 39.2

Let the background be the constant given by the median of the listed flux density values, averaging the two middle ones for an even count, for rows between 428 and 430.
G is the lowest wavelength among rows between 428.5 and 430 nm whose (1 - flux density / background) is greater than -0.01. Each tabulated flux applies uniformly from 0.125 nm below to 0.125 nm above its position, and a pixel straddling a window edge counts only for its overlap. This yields 428.85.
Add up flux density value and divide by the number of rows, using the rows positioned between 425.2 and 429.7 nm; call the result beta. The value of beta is 27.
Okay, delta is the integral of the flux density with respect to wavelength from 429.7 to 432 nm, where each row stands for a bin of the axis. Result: 66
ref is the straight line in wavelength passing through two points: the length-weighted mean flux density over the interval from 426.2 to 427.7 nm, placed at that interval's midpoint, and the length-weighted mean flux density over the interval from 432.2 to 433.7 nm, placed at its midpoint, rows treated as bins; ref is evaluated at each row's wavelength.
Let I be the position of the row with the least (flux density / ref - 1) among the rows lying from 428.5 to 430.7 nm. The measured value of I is 429.10 nm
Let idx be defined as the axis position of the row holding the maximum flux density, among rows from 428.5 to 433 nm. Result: 432.85 nm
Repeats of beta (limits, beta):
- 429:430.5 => 25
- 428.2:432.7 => 29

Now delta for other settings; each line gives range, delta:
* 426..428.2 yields 62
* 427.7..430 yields 64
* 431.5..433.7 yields 92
